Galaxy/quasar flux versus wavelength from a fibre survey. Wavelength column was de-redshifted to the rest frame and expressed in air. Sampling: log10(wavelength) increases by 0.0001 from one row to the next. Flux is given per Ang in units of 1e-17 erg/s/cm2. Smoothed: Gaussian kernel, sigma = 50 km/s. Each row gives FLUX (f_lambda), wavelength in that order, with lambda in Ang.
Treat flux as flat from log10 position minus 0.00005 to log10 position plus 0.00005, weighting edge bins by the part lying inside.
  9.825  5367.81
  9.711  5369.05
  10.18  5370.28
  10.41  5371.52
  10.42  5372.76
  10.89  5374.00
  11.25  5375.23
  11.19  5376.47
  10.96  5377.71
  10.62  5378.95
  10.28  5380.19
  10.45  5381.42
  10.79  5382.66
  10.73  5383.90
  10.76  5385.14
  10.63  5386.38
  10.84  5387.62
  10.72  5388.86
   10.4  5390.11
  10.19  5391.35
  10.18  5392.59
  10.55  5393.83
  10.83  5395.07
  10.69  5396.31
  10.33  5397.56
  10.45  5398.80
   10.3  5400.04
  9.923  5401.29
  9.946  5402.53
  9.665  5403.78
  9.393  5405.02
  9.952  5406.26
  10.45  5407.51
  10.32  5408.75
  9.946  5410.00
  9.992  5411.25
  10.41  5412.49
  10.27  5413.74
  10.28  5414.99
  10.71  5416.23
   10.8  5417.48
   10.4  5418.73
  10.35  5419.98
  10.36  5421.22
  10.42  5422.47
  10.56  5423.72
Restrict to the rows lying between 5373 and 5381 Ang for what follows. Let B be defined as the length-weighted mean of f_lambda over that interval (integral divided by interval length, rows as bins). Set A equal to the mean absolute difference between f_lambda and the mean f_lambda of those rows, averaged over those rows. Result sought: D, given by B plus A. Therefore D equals 11.1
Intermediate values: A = 0.277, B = 10.8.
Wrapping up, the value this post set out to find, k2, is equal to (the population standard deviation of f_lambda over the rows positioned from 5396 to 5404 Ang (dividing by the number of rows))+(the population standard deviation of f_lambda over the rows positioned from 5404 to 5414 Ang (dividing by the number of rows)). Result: 0.65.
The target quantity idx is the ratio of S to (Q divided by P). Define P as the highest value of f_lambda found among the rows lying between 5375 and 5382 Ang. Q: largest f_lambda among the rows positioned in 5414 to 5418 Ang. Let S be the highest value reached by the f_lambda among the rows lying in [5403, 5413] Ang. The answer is 10.9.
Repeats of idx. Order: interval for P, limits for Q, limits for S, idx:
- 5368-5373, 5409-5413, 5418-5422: 10.4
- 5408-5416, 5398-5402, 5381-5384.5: 10.7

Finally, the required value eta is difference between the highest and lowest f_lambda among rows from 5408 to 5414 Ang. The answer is 0.46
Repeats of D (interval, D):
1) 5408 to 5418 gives 10.6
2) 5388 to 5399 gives 10.7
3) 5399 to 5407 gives 10.1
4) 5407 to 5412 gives 10.4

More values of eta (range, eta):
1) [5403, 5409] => 1.06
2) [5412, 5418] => 0.53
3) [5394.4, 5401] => 0.53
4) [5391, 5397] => 0.65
